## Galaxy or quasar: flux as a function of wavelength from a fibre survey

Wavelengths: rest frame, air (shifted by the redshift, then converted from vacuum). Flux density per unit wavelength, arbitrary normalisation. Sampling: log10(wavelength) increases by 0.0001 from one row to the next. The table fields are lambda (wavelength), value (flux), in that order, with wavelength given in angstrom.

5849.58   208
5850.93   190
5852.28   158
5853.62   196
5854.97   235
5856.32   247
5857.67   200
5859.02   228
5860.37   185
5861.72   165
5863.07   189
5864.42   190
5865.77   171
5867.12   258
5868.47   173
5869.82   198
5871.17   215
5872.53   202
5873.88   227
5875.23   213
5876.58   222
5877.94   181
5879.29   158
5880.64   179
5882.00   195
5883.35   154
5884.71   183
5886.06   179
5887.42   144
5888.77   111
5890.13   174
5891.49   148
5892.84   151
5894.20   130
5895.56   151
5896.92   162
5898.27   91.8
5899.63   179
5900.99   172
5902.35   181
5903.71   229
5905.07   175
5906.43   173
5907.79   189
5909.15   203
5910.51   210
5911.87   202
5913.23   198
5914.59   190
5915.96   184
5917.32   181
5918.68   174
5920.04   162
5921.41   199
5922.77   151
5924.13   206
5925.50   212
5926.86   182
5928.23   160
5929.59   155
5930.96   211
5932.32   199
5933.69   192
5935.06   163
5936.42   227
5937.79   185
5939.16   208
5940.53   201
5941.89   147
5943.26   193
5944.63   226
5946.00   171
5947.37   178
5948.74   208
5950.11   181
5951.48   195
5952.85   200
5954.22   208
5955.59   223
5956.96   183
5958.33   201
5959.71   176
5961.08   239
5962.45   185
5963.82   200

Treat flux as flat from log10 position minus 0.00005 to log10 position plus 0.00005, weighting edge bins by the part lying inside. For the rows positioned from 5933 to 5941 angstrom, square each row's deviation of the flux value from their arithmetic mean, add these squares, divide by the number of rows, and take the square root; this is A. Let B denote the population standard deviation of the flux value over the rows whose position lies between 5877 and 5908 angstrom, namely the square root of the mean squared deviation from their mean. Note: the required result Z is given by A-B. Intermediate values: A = 19.8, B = 28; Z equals -8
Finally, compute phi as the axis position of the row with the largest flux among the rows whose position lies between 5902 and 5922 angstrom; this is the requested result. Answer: 5903.71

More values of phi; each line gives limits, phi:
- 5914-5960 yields 5936.42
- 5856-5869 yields 5867.12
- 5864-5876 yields 5867.12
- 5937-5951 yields 5944.63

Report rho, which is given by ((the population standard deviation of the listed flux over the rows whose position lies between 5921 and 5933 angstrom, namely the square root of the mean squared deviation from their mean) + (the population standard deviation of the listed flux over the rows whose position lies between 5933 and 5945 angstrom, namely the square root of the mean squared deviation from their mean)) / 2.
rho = 24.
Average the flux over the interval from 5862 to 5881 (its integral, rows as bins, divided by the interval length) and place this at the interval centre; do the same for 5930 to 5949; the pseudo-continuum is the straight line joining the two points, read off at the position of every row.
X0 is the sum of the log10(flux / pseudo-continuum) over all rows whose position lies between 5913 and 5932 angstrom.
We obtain -0.38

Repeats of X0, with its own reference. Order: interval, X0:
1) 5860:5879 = -0.01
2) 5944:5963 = 0.18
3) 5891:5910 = -1.10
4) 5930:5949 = -0.01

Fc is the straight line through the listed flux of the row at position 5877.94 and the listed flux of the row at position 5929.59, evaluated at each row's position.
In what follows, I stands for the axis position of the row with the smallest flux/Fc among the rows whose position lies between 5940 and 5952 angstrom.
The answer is 5941.89 angstrom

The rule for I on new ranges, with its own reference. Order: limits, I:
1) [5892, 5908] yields 5898.27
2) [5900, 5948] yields 5922.77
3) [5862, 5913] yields 5898.27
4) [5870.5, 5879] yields 5877.94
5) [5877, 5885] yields 5883.35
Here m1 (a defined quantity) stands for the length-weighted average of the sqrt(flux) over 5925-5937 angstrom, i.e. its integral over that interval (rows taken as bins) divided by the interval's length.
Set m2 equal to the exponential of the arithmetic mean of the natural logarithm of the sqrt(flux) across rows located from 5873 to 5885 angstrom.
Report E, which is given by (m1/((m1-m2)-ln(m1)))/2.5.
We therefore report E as -2.1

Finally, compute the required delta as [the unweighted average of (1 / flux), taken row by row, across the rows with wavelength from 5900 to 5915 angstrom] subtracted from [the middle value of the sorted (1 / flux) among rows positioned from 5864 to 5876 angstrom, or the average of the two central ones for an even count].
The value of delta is -0.0003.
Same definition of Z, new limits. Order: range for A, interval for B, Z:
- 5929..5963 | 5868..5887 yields 0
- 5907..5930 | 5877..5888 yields 3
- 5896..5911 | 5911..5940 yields 13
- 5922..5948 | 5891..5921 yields -4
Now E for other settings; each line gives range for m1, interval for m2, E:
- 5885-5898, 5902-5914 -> -1.1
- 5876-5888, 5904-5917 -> -1.7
